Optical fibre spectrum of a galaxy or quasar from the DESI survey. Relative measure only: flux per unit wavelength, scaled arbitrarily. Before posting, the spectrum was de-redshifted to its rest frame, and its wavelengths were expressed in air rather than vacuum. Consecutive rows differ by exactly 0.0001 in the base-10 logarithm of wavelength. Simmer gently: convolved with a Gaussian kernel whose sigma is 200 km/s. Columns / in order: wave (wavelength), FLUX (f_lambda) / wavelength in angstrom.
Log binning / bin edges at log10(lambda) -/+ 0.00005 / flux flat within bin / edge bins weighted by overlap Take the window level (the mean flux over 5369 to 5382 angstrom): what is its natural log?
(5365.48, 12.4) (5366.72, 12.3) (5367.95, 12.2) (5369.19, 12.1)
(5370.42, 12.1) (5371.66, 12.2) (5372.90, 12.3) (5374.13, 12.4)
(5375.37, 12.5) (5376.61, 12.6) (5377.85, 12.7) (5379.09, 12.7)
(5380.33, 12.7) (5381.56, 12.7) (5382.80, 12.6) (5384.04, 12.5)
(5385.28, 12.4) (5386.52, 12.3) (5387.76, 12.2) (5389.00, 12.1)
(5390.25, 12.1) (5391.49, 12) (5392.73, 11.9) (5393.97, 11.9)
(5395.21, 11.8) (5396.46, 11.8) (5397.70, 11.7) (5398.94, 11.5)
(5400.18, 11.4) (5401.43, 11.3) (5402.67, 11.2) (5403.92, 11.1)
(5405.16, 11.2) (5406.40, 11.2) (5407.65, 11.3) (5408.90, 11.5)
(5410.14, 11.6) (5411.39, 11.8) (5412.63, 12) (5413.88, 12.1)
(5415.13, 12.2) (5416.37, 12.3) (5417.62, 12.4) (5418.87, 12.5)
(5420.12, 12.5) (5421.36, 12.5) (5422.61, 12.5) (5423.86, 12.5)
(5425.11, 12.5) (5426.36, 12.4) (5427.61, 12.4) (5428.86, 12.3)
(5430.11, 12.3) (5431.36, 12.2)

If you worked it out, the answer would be 2.52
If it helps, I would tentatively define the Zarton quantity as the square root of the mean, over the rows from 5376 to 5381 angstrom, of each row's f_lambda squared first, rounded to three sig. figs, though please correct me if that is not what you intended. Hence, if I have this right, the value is 12.7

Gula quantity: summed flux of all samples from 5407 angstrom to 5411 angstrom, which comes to 34.4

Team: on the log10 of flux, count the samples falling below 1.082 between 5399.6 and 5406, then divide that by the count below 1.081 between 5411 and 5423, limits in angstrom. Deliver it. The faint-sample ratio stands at 2.5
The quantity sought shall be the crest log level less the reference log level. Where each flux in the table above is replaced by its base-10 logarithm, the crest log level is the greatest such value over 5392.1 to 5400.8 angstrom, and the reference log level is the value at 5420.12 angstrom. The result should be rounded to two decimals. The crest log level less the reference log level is -0.02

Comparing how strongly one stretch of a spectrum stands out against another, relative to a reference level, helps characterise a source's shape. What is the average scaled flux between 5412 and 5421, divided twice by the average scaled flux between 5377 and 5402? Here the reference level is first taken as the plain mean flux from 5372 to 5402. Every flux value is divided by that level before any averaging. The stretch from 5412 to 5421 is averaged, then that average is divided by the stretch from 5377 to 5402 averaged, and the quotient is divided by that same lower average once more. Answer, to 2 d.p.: 1.02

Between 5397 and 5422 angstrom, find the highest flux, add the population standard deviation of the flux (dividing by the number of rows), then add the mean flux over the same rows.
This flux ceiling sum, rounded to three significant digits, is 24.8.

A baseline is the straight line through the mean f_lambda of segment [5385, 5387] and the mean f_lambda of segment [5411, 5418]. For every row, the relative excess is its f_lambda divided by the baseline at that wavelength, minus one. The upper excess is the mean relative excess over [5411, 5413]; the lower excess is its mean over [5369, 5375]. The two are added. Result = -0.04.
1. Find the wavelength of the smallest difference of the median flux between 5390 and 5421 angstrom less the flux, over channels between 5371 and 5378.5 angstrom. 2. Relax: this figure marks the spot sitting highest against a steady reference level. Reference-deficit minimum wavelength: 5377.85 angstrom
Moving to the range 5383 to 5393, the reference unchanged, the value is 5384.04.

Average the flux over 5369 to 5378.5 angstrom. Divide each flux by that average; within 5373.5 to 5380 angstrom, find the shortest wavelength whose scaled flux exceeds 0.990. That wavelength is 5374.13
